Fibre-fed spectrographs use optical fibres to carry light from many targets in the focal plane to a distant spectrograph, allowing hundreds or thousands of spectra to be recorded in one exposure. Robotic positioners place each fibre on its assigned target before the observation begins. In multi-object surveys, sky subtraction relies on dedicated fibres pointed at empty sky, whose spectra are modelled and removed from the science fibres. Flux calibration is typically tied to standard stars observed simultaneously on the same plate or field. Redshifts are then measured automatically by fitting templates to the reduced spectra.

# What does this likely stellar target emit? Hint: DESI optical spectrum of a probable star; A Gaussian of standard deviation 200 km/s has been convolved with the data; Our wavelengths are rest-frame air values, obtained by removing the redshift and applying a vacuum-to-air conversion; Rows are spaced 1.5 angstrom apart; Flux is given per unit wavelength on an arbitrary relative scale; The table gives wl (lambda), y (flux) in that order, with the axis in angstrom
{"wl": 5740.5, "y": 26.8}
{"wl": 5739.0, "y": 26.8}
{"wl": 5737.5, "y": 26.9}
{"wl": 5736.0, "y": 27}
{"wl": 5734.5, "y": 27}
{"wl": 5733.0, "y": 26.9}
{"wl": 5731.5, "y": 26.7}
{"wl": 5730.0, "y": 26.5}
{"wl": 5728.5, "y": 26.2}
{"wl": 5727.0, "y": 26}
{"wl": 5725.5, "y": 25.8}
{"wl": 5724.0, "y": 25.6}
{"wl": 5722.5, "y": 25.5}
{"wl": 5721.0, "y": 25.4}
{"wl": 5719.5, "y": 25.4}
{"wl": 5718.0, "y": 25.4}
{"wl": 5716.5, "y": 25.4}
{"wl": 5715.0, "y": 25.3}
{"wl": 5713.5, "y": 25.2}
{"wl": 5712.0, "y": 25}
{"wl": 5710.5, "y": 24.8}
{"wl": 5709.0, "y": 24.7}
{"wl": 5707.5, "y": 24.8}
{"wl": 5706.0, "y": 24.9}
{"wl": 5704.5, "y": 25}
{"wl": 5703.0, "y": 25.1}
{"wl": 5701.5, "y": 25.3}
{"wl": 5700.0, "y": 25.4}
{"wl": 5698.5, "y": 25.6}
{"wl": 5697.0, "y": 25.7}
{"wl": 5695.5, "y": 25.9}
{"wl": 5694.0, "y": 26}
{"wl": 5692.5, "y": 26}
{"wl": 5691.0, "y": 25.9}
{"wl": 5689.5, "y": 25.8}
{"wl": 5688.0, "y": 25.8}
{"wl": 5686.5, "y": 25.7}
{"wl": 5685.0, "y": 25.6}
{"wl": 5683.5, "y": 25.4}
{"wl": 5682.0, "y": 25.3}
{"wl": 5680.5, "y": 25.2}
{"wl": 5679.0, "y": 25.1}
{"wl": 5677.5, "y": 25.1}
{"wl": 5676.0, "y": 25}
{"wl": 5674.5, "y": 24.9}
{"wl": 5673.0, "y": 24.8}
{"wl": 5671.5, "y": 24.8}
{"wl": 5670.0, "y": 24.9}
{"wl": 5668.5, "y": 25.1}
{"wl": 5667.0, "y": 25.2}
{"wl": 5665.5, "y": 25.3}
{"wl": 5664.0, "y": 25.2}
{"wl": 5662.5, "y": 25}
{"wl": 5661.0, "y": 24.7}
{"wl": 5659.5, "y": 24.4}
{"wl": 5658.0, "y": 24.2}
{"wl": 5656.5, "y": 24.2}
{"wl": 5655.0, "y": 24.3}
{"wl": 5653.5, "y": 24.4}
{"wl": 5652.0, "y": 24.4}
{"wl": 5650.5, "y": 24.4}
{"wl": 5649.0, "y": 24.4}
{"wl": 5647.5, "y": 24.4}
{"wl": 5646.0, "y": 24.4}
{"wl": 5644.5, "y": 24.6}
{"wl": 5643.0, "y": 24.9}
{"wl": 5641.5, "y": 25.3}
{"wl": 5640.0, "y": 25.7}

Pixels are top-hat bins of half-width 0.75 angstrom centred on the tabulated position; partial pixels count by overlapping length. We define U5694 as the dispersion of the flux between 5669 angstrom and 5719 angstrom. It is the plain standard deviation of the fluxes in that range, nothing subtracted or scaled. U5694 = 0.39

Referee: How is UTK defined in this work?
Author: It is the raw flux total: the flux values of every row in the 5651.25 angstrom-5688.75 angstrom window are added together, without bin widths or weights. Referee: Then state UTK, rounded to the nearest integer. 624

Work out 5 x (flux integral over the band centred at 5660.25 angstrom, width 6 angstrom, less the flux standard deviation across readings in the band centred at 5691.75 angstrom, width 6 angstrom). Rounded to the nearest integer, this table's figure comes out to 737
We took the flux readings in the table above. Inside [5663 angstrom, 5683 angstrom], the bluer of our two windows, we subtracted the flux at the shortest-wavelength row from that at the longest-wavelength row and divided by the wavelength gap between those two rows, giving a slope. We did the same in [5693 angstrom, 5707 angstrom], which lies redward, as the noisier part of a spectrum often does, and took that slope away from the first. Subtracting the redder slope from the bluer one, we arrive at 0.097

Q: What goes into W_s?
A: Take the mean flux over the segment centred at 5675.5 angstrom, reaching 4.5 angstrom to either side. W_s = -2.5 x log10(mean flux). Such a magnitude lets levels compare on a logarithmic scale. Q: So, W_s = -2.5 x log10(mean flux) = -3.49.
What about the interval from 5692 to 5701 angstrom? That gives -3.53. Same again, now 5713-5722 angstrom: -3.51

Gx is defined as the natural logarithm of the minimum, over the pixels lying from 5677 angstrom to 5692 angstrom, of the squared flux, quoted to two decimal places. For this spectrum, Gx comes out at 6.45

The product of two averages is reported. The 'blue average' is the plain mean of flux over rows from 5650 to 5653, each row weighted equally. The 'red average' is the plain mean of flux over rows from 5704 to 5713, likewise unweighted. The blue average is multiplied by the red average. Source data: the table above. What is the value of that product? 607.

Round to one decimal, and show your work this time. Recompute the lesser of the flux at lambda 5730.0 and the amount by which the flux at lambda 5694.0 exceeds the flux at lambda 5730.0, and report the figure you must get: -0.5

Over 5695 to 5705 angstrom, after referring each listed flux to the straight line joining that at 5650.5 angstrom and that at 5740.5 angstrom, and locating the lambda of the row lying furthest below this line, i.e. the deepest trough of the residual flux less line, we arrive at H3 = 5704.5 angstrom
